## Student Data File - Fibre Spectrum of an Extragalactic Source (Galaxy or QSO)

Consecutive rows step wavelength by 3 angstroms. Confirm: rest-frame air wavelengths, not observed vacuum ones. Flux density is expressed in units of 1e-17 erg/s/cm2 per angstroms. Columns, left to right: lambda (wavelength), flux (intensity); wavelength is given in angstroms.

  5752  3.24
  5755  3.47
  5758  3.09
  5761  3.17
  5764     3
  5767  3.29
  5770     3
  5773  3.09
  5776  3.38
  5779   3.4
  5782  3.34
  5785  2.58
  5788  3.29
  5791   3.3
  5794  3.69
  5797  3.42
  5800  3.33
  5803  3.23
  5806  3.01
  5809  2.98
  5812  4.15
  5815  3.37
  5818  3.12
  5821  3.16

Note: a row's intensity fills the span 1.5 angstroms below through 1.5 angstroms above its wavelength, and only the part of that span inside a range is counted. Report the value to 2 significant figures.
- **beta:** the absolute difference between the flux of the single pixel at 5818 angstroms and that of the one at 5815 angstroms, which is 0.25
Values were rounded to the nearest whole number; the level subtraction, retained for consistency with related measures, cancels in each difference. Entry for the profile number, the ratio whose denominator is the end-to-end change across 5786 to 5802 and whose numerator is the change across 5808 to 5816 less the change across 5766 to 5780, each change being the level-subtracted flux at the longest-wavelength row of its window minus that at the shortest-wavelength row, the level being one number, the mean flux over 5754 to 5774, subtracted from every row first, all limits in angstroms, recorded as 7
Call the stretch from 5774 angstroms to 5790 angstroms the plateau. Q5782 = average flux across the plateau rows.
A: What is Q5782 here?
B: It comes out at 3.20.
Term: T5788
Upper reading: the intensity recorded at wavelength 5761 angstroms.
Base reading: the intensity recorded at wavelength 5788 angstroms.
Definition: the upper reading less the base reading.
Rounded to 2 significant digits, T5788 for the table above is -0.12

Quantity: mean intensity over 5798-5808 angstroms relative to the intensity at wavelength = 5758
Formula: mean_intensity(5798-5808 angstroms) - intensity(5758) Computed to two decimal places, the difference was 0.10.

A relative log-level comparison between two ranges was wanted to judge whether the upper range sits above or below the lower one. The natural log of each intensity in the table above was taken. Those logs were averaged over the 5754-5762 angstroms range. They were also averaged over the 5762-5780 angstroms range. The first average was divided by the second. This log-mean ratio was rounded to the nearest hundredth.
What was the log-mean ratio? 1.01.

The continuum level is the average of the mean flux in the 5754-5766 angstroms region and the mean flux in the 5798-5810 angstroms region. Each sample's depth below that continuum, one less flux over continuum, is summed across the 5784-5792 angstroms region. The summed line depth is 0.10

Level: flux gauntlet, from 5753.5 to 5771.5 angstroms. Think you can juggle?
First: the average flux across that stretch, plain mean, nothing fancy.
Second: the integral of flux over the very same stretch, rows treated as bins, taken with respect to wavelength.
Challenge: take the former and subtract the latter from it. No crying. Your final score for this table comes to -53.9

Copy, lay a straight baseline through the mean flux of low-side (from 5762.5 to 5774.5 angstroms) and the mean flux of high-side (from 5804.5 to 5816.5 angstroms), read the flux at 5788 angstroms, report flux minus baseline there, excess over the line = 0.06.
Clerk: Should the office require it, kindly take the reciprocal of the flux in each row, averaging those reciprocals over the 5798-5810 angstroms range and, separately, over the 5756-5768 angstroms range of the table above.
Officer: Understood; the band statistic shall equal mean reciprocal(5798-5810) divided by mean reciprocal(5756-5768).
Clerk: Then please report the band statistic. 1.00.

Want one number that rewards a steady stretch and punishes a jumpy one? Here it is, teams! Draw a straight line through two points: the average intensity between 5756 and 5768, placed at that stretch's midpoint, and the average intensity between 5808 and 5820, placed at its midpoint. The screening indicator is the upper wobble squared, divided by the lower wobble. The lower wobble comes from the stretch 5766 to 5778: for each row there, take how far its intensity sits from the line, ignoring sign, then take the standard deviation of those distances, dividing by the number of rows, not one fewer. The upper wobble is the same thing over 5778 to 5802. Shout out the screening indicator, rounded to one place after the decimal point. 1.6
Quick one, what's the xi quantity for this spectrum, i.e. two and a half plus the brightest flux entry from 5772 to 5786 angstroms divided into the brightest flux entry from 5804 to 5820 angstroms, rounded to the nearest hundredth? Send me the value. 3.72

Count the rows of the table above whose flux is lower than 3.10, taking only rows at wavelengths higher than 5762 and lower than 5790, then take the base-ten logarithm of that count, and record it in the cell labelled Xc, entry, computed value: 0.60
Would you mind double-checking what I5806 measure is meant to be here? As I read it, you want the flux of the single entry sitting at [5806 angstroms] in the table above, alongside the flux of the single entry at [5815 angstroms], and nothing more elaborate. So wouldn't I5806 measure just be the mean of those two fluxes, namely 3.19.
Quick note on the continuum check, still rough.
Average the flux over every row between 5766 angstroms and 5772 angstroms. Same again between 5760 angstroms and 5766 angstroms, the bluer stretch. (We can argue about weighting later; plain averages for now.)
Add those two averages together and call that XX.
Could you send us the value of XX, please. 6.2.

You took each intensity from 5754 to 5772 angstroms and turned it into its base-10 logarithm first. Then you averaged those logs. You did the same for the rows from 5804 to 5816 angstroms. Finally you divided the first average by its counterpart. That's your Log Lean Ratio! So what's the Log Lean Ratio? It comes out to 0.95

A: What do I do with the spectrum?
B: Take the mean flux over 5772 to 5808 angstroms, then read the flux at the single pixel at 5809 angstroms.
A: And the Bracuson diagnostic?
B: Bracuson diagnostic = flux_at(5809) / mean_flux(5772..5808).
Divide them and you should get 0.92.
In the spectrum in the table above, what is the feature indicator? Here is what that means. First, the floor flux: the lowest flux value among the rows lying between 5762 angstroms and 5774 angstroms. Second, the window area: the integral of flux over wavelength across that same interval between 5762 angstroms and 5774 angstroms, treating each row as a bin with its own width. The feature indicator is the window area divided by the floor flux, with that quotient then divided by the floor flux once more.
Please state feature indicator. 4.1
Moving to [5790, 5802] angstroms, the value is 3.8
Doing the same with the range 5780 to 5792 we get 5.6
